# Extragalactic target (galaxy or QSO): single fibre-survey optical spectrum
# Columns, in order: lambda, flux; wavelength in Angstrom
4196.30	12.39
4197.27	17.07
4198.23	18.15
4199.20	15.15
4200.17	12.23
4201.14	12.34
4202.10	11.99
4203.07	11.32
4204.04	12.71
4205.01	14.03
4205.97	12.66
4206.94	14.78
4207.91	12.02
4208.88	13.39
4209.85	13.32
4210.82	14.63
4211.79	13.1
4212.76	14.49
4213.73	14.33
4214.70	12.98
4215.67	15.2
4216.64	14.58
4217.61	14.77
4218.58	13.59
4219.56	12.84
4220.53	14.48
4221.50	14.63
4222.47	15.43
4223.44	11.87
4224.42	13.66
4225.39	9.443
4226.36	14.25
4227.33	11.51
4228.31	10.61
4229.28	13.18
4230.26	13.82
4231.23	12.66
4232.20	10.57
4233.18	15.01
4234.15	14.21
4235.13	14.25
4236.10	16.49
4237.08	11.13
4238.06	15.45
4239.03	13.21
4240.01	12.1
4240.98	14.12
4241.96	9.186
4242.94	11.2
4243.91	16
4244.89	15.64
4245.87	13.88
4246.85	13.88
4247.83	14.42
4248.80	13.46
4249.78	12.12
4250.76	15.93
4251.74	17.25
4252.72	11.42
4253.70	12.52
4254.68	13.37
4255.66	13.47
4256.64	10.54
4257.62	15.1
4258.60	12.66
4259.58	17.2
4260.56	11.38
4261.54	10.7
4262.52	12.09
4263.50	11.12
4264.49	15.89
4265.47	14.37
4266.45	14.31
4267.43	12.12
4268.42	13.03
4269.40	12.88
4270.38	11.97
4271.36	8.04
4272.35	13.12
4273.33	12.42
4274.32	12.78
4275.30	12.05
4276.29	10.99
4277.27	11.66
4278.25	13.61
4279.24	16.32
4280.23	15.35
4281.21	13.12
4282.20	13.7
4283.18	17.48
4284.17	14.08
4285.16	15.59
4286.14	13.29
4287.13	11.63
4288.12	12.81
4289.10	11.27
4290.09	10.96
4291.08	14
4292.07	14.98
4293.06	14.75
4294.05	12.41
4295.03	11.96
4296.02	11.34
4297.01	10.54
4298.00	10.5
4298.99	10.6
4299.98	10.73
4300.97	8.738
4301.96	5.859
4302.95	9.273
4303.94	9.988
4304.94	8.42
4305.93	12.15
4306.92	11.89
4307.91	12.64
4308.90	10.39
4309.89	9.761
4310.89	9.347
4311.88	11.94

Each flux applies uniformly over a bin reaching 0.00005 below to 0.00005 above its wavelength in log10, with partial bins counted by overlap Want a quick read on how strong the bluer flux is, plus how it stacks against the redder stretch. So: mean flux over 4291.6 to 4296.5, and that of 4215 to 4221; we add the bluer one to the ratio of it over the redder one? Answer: 15.3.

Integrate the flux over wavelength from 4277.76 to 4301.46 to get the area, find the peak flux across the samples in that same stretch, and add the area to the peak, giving 323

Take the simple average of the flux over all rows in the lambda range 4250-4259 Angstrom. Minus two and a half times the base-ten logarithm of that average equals -2.83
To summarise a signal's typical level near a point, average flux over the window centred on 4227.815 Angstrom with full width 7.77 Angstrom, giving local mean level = 12.4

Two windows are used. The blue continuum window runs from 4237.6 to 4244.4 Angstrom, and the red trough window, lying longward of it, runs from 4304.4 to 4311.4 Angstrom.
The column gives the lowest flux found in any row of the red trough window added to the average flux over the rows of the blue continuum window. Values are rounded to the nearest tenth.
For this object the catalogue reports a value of 21.5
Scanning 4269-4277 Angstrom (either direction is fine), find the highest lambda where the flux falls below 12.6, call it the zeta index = 4276.29 Angstrom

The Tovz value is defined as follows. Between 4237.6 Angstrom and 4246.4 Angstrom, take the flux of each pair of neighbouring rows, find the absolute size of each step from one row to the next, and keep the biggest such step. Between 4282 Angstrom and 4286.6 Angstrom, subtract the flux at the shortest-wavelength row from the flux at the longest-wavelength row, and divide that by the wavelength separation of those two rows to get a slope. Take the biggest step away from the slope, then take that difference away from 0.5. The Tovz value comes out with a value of 5.5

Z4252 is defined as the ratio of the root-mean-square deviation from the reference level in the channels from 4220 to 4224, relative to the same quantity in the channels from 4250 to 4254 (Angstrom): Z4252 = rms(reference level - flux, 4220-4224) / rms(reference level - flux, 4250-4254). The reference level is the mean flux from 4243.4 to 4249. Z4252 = 0.59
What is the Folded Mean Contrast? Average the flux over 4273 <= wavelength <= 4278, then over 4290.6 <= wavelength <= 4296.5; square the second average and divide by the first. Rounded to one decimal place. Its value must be 14.6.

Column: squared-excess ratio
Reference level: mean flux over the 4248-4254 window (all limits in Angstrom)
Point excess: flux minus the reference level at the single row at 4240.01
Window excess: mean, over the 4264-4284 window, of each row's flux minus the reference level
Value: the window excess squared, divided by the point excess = -0.2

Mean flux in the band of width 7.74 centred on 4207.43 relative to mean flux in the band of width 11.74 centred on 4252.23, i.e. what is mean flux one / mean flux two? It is 0.99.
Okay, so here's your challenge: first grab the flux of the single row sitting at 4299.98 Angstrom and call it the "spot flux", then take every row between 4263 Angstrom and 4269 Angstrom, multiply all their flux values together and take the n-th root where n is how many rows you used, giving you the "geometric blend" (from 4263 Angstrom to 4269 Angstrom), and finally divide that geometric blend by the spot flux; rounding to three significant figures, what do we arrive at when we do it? 1.25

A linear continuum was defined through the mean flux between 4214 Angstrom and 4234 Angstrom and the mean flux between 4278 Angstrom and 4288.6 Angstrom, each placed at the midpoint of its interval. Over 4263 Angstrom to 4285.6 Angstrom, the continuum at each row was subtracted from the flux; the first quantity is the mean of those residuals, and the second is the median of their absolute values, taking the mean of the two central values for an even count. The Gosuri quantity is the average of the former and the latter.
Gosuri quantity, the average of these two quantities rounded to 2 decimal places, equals 0.26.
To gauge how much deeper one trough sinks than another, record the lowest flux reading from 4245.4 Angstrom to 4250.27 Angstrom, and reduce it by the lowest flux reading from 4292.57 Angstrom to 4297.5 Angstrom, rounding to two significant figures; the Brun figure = 1.6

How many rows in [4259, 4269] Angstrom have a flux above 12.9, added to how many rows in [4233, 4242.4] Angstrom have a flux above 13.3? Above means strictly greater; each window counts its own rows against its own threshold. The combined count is 11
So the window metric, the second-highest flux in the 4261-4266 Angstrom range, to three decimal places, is 14.370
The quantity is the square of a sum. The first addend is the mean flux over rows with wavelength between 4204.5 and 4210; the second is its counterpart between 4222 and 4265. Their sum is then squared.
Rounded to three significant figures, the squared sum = 709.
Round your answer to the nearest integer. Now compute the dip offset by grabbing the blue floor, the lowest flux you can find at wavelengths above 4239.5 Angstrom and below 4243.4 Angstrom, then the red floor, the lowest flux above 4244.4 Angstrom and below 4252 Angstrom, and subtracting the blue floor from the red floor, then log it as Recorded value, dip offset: 3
